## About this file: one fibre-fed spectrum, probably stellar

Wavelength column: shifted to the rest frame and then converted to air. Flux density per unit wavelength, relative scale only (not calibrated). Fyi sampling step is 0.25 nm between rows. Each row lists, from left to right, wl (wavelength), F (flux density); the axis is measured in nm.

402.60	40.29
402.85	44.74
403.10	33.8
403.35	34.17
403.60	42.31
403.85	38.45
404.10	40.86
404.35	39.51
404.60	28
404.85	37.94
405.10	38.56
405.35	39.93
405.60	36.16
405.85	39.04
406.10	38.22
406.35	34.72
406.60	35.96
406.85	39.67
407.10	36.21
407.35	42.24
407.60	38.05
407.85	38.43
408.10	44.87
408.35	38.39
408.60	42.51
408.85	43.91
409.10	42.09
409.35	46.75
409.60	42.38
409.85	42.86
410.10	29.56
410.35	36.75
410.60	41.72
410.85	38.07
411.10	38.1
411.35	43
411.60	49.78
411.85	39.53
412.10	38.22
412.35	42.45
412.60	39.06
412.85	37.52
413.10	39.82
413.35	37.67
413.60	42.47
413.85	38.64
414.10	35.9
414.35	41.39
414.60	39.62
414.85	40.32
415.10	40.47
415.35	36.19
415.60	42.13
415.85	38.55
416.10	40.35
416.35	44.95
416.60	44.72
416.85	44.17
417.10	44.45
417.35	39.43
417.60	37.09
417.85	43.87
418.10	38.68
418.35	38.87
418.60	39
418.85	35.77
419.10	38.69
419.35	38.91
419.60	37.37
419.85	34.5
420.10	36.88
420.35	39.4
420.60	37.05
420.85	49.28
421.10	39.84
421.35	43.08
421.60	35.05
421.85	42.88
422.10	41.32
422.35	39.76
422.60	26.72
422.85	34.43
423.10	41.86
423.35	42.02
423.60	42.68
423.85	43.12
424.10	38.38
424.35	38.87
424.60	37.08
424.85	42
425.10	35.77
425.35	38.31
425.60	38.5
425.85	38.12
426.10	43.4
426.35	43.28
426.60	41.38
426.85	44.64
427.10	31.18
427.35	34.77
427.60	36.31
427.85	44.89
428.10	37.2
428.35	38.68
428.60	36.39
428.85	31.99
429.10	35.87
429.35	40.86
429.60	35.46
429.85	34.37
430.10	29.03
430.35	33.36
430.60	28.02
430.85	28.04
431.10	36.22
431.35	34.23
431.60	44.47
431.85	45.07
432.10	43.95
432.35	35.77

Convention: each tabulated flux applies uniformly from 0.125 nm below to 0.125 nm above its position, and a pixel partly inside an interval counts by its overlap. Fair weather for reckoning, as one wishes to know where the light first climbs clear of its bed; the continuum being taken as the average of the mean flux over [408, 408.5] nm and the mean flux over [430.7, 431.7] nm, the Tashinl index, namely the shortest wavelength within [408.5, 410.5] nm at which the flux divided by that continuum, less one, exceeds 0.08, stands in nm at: 408.60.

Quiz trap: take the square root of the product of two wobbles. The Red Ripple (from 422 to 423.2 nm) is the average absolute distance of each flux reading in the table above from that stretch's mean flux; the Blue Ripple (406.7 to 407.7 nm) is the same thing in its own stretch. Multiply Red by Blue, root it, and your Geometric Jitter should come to 3.09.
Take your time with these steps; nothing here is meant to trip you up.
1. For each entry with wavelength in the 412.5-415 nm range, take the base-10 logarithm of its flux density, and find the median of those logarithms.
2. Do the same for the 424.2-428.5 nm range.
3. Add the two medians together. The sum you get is 3.18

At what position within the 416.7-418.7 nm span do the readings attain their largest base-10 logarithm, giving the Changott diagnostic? 417.10 nm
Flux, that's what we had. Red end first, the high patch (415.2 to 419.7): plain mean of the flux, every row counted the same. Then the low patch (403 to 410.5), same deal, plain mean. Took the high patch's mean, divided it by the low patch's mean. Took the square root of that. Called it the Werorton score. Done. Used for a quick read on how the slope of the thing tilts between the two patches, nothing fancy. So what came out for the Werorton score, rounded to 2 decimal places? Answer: 1.02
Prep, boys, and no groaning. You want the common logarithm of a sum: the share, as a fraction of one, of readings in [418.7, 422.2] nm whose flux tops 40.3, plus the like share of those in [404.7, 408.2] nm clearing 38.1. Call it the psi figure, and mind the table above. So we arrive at -0.07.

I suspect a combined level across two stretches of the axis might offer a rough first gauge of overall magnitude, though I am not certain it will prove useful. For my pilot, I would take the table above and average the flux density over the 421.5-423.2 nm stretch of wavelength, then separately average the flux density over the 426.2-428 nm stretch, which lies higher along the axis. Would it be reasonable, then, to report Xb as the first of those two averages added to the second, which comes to 76.9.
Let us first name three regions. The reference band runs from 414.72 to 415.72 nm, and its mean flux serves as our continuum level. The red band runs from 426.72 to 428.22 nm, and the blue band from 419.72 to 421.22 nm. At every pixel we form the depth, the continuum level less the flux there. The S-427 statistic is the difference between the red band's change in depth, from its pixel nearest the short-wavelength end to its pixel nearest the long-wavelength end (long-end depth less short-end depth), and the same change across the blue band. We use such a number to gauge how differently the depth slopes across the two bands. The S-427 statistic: 13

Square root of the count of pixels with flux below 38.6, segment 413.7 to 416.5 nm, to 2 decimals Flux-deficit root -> 1.73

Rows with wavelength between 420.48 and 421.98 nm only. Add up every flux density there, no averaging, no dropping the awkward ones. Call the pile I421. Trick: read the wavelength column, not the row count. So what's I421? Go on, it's 247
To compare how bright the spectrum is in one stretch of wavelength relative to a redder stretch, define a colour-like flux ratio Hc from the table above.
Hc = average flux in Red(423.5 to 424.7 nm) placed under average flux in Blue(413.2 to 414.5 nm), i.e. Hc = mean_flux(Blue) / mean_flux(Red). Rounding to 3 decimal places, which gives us 0.980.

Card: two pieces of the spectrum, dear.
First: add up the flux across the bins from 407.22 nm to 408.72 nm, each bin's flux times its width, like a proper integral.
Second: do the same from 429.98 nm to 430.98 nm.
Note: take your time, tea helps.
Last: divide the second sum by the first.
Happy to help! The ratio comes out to 0.5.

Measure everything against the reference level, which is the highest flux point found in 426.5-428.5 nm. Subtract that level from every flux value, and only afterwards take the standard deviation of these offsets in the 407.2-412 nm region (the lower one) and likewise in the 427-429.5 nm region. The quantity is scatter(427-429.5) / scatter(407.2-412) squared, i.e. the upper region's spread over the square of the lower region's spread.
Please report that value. 0.21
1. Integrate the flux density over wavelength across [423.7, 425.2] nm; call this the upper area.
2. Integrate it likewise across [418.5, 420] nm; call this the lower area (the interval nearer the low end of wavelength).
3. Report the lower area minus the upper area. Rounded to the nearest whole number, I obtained -3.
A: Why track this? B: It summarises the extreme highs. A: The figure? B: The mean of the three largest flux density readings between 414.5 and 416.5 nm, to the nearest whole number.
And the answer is 43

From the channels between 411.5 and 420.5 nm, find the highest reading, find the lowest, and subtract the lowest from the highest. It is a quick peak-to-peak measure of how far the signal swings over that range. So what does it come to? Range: 15.3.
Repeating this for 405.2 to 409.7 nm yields 12.0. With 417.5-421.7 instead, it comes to 14.8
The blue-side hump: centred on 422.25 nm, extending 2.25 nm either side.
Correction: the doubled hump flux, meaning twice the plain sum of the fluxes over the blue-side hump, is 1425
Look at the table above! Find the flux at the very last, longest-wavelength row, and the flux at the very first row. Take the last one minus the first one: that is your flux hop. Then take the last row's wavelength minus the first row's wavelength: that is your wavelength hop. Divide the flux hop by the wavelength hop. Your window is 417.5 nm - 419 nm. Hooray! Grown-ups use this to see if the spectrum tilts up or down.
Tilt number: -1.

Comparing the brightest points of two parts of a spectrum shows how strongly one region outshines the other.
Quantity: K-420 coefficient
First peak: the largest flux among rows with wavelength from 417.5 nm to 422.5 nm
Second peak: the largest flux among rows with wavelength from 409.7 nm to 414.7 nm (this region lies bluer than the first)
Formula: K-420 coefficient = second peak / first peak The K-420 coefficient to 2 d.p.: 1.01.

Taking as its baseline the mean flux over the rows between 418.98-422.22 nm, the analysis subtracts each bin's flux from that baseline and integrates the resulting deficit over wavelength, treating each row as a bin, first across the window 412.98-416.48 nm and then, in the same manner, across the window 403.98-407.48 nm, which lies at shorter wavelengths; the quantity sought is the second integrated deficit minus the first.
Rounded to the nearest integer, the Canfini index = 8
